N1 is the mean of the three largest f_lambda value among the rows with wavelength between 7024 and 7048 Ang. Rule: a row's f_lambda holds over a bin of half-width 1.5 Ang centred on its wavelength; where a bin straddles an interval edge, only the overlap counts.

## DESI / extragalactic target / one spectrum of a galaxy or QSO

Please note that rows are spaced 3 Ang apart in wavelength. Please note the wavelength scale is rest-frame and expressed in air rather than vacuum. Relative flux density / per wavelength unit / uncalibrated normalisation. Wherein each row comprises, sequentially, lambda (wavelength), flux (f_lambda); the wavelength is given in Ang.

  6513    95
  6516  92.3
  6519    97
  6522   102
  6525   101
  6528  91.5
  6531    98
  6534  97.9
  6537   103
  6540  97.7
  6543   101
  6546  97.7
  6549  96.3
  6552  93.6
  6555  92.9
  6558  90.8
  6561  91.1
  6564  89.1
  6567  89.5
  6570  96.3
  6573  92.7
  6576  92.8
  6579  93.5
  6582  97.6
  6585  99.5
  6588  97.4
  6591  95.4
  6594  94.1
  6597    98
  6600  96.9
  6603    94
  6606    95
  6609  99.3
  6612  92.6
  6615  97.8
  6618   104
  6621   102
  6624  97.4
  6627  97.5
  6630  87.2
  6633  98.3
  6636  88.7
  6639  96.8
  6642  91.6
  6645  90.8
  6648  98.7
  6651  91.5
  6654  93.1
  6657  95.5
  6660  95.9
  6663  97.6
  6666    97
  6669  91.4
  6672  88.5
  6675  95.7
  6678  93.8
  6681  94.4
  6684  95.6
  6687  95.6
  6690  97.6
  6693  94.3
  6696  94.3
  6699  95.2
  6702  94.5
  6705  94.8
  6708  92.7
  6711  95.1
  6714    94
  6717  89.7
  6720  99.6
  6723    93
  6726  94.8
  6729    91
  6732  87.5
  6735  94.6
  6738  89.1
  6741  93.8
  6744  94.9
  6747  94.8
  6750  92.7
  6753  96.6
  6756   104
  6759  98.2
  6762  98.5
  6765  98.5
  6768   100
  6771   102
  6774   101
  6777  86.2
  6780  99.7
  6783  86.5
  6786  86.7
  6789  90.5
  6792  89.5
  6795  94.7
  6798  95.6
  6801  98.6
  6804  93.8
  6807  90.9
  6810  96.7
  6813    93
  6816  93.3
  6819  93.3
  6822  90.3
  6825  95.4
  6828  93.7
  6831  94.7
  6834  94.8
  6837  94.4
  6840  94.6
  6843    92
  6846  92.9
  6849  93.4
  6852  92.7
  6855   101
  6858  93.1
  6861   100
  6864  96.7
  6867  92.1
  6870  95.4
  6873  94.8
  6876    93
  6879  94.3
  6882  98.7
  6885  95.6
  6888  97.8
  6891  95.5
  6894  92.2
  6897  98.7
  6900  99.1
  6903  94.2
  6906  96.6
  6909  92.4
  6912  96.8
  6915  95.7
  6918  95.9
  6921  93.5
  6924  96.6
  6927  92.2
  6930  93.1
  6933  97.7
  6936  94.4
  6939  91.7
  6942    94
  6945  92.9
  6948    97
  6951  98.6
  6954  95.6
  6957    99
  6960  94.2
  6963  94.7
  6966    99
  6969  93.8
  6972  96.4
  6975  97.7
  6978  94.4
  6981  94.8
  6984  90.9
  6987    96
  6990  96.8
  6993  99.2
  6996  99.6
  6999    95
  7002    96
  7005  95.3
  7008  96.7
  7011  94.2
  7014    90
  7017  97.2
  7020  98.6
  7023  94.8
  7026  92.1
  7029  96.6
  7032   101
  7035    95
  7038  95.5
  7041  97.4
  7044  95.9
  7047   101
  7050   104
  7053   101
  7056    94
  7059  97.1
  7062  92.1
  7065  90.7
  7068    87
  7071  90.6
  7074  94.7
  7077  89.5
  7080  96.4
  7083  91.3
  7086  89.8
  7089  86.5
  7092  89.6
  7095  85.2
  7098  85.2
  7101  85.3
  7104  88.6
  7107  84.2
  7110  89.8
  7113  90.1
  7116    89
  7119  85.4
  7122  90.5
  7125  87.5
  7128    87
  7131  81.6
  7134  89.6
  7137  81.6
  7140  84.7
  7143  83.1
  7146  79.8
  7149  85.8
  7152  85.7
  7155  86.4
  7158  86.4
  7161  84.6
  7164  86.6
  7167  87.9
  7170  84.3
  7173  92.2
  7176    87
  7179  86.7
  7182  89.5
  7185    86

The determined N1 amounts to 100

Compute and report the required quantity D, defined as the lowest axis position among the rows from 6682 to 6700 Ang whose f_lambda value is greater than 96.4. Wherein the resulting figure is 6690 Ang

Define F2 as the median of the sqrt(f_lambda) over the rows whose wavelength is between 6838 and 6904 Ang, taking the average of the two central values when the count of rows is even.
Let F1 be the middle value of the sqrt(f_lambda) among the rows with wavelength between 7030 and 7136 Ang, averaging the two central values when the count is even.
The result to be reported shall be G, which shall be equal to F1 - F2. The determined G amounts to -0.24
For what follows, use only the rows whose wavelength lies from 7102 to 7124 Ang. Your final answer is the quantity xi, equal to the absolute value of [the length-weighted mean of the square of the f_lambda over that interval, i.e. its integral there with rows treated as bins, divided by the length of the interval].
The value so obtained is 7775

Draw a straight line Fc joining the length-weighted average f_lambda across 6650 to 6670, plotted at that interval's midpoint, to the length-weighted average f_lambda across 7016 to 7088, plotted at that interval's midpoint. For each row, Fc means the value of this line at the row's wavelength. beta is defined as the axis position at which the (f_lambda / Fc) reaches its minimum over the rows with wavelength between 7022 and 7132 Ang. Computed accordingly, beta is 7131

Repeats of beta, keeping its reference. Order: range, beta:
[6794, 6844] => 6822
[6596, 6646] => 6630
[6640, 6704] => 6672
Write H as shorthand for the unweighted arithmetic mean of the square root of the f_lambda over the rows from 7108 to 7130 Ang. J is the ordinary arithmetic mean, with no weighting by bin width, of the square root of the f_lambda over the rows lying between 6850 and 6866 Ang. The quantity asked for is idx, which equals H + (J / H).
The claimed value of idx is 10.5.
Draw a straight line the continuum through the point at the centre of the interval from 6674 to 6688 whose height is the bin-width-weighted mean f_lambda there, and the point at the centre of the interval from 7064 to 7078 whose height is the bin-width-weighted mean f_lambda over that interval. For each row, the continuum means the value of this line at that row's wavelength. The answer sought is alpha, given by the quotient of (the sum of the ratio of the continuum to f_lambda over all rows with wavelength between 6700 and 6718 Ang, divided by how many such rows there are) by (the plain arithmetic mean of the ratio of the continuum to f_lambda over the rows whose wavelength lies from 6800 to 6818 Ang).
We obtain 1.02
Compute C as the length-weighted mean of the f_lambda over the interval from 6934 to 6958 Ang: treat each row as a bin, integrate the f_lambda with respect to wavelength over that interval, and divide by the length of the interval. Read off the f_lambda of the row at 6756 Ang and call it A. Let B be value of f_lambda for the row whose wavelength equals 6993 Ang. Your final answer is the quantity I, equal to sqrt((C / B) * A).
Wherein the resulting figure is 10.0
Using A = 104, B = 99.2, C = 95.4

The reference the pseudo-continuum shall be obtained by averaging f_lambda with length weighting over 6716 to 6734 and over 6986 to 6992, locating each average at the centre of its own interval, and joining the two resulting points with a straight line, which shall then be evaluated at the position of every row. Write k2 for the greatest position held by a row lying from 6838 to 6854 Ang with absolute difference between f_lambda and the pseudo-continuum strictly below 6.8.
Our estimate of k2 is 6852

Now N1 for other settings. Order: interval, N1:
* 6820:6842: 95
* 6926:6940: 95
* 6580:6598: 98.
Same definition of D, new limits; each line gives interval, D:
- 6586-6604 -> 6588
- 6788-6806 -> 6801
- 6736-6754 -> 6753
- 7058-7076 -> 7059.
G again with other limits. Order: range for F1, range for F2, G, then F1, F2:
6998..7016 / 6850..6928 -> -0.02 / 9.75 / 9.77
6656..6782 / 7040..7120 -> 0.25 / 9.74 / 9.49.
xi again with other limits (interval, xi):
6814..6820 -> 8700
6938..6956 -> 9063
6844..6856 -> 8965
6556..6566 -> 8177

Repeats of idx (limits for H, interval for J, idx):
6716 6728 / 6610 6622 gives 10.7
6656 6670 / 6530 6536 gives 10.8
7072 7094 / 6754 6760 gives 10.6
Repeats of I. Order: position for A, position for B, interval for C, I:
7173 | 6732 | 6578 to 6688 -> 10.0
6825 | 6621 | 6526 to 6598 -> 9.4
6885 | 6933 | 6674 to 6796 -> 9.6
